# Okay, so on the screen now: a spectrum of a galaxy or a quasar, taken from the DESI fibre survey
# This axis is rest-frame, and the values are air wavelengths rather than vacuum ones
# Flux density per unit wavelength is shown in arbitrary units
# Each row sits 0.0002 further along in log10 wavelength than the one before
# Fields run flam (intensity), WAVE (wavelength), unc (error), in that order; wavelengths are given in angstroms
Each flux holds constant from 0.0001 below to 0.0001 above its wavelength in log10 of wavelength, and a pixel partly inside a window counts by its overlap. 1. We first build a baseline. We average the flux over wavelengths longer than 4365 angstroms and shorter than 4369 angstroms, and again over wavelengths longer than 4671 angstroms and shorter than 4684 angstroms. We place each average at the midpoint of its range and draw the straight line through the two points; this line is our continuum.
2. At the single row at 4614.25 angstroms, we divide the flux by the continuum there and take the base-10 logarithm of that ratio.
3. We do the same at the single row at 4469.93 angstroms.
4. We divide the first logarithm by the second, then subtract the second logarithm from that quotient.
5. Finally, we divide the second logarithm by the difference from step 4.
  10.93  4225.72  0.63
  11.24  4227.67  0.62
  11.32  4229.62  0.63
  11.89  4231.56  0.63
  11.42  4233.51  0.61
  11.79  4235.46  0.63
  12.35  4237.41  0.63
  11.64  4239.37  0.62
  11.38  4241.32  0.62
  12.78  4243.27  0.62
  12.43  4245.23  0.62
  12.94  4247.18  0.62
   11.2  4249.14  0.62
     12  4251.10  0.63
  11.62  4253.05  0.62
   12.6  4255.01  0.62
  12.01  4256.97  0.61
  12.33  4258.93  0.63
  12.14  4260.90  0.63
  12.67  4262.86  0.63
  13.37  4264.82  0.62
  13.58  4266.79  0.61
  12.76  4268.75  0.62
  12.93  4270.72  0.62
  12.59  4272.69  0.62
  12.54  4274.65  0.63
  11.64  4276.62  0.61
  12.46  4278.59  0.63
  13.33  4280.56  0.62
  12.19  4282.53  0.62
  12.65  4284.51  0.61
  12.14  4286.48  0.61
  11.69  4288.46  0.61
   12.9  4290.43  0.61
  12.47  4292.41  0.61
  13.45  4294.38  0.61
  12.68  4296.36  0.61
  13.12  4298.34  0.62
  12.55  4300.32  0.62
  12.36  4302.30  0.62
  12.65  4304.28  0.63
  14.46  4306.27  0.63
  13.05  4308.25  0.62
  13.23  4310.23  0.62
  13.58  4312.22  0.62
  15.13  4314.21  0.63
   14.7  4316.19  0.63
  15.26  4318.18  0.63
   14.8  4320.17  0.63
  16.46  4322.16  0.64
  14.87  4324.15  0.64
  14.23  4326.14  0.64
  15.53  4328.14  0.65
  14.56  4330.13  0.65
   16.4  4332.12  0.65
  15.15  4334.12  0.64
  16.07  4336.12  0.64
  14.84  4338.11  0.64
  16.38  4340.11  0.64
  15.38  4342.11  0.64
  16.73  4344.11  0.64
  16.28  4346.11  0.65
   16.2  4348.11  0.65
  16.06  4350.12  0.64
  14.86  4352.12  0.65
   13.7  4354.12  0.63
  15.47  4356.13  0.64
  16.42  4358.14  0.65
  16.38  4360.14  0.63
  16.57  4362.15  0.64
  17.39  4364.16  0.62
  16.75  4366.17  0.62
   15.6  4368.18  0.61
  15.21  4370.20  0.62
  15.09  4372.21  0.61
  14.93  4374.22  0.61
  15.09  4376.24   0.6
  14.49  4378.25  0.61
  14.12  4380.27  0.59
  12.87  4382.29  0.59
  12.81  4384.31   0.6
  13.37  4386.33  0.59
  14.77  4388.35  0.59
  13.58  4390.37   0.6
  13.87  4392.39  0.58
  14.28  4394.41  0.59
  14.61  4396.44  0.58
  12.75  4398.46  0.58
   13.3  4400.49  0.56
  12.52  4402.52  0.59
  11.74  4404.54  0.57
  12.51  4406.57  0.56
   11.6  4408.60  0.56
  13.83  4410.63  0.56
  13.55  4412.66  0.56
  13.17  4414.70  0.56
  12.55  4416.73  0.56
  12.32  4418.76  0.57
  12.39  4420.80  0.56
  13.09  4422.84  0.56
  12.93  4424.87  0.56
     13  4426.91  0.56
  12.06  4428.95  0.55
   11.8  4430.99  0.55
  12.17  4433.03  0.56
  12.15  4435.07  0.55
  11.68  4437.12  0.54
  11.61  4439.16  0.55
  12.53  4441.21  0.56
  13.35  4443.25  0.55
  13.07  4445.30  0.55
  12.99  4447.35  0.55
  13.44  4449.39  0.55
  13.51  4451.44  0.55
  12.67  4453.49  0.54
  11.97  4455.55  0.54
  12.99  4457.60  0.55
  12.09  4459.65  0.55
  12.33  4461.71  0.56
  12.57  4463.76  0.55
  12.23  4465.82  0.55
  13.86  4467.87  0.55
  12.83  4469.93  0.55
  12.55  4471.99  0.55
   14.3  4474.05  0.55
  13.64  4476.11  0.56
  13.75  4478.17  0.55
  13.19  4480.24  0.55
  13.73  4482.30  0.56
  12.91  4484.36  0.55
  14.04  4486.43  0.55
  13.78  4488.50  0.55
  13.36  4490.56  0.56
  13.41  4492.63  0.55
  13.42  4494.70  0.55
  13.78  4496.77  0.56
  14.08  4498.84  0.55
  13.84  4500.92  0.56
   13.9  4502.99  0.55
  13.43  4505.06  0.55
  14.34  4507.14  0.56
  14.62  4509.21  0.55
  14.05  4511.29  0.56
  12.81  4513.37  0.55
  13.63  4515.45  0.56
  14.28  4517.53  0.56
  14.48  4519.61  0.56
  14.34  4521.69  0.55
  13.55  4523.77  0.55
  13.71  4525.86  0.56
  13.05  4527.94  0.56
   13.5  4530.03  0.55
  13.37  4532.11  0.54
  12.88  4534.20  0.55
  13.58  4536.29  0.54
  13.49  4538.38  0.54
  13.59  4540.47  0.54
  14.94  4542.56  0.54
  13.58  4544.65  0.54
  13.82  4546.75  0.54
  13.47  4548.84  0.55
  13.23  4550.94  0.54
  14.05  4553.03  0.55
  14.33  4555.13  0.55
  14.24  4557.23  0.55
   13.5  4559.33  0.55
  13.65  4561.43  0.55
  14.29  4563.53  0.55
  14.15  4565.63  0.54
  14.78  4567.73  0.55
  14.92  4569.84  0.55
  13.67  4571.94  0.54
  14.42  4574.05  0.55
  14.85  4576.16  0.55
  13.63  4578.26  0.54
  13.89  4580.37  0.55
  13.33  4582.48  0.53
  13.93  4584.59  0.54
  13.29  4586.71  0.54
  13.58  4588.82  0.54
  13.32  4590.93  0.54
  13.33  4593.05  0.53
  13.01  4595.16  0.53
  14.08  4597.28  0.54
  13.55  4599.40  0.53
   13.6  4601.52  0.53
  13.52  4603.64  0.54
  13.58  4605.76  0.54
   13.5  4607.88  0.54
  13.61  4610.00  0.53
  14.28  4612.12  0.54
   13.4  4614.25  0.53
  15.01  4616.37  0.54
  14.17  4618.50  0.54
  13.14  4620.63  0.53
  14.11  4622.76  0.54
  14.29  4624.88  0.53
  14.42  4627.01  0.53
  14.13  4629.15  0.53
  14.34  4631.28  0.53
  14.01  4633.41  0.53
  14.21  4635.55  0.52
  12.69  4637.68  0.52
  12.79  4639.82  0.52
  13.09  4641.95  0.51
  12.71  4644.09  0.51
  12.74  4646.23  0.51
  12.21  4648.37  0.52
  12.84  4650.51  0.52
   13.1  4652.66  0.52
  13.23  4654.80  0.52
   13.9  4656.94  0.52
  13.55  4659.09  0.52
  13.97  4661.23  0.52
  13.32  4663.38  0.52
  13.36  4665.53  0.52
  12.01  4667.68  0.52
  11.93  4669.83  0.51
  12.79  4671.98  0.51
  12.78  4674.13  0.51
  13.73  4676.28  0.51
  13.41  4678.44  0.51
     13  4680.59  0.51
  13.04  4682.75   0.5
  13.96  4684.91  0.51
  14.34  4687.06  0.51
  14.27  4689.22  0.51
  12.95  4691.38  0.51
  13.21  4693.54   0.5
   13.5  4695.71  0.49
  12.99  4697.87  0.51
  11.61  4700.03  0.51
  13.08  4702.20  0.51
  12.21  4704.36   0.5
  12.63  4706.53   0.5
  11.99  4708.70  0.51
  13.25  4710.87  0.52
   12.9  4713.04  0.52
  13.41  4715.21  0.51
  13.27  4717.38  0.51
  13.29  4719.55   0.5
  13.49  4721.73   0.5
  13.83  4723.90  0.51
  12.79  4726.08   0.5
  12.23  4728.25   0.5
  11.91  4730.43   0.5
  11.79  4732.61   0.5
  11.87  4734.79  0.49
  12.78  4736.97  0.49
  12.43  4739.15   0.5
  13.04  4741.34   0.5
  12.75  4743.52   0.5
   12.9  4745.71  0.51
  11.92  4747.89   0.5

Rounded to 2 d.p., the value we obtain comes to -0.32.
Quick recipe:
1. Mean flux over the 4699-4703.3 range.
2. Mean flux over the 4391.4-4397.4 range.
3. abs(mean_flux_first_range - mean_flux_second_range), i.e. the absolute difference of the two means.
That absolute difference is 1.9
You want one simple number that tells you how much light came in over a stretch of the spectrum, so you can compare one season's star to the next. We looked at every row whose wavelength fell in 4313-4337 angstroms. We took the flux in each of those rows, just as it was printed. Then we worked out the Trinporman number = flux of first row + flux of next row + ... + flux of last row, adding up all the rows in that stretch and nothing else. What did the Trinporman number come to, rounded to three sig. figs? 183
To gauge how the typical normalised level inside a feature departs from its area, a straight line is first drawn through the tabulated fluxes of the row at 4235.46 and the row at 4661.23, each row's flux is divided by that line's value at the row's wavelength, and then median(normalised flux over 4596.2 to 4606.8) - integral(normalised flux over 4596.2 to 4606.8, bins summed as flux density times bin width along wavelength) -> -9.6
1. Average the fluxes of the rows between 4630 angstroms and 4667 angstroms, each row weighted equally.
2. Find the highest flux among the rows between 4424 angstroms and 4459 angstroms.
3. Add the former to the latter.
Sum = 26.8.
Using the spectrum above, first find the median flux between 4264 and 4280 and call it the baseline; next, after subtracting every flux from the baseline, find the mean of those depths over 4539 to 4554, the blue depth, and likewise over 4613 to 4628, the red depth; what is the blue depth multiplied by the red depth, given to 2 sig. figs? 1.6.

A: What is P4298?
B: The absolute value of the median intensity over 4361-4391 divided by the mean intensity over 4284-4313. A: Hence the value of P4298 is 1.16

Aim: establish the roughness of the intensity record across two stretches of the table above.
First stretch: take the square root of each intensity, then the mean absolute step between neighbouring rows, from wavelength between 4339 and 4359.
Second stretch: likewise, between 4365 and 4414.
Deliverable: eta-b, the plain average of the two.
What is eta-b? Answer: 0.11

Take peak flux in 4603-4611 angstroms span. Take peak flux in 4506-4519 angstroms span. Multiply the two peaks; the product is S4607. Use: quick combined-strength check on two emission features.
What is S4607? 199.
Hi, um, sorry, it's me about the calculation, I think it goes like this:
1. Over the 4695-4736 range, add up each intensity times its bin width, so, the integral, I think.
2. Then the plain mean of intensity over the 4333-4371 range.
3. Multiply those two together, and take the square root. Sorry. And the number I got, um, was 91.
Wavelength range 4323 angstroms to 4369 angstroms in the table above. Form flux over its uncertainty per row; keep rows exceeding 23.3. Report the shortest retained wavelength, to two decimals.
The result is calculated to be 4328.14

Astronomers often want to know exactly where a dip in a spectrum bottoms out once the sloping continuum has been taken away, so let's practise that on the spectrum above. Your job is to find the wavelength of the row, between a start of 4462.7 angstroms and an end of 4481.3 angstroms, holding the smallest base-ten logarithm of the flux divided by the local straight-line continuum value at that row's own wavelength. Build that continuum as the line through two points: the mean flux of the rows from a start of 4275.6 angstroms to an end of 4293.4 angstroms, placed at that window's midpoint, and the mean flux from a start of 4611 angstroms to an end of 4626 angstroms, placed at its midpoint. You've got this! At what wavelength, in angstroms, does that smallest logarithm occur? 4465.82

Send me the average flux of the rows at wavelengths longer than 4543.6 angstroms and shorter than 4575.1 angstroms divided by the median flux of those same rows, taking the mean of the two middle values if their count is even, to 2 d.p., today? 1.00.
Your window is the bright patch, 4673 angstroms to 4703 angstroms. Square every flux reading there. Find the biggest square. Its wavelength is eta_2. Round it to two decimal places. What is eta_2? 4687.06 angstroms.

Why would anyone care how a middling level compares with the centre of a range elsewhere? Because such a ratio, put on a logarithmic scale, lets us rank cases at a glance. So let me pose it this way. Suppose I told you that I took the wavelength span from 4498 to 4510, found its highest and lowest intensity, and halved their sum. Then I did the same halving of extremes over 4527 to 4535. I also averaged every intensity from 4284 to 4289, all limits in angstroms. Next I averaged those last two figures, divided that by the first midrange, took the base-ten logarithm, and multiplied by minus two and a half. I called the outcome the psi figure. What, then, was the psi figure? 0.11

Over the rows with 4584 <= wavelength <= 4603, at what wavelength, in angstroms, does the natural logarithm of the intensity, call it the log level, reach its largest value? 4597.28 angstroms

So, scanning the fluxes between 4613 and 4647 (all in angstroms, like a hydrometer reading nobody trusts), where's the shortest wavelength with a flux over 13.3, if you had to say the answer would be 4614.25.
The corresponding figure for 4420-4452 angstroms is 4443.25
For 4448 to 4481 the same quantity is 4449.39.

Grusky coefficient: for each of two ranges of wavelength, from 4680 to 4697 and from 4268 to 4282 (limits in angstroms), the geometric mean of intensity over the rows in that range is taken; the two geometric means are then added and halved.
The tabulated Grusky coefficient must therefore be 13.1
